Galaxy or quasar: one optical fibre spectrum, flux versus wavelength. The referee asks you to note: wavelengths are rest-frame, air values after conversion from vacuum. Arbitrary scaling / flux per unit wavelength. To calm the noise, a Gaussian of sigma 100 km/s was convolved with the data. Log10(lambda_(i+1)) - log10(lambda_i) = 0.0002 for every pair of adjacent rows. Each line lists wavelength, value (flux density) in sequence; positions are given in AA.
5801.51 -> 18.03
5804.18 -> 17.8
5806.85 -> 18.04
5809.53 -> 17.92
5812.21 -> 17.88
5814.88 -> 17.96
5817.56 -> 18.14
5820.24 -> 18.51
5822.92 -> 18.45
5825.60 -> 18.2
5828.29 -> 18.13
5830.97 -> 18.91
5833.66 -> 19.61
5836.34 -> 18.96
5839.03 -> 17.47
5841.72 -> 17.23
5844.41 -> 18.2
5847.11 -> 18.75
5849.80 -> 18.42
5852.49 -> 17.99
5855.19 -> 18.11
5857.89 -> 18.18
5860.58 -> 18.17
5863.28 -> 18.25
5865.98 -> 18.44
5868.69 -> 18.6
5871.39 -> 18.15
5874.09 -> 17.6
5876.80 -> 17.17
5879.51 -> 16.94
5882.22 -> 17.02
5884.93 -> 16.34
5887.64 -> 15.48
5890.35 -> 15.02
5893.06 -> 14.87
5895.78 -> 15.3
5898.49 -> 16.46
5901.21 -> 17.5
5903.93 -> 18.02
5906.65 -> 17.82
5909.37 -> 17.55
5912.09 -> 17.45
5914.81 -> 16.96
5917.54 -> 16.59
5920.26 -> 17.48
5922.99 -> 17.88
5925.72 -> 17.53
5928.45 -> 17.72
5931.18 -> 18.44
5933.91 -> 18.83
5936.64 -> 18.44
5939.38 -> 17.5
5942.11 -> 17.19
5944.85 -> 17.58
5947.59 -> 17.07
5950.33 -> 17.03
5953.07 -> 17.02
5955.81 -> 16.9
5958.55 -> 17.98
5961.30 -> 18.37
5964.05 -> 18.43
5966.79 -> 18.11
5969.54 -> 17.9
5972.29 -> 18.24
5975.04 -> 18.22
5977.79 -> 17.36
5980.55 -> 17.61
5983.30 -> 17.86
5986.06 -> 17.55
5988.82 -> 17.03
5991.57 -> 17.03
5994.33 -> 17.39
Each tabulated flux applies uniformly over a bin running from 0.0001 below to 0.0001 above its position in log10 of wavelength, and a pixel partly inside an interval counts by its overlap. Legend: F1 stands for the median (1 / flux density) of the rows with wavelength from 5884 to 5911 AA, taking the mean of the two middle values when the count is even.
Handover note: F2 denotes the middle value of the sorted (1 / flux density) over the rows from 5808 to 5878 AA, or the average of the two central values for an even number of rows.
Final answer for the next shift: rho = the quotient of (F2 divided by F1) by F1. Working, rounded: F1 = 0.0610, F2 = 0.0550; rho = 14.8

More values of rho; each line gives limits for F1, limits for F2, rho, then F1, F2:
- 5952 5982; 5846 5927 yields 18.4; 0.0556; 0.0570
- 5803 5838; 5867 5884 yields 18.9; 0.0551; 0.0575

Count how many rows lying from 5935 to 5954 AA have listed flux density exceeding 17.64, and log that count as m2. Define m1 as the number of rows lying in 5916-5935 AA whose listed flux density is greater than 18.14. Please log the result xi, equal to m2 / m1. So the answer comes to 0.5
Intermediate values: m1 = 2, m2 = 1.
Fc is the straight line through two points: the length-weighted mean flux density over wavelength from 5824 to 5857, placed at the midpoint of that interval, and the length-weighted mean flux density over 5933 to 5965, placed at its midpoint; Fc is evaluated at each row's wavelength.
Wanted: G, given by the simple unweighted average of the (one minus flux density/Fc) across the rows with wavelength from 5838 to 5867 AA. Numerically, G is 0.01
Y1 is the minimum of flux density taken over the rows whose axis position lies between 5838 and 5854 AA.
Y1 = 17.23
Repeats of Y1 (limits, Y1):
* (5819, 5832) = 18.13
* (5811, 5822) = 17.88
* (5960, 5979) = 17.36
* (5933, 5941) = 17.5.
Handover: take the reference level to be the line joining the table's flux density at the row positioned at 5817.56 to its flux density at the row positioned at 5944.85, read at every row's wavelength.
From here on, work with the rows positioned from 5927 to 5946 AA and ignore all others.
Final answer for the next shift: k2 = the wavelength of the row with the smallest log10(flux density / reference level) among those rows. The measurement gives 5942.11 AA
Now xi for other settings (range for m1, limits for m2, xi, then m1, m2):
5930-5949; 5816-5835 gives 2.3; 3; 7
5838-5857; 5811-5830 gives 2.3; 3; 7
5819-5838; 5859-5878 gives 0.8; 6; 5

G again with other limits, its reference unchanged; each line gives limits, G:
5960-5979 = -0.03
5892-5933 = 0.04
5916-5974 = 0.00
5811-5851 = 0.00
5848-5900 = 0.05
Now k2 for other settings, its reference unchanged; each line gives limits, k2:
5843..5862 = 5852.49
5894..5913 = 5895.78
